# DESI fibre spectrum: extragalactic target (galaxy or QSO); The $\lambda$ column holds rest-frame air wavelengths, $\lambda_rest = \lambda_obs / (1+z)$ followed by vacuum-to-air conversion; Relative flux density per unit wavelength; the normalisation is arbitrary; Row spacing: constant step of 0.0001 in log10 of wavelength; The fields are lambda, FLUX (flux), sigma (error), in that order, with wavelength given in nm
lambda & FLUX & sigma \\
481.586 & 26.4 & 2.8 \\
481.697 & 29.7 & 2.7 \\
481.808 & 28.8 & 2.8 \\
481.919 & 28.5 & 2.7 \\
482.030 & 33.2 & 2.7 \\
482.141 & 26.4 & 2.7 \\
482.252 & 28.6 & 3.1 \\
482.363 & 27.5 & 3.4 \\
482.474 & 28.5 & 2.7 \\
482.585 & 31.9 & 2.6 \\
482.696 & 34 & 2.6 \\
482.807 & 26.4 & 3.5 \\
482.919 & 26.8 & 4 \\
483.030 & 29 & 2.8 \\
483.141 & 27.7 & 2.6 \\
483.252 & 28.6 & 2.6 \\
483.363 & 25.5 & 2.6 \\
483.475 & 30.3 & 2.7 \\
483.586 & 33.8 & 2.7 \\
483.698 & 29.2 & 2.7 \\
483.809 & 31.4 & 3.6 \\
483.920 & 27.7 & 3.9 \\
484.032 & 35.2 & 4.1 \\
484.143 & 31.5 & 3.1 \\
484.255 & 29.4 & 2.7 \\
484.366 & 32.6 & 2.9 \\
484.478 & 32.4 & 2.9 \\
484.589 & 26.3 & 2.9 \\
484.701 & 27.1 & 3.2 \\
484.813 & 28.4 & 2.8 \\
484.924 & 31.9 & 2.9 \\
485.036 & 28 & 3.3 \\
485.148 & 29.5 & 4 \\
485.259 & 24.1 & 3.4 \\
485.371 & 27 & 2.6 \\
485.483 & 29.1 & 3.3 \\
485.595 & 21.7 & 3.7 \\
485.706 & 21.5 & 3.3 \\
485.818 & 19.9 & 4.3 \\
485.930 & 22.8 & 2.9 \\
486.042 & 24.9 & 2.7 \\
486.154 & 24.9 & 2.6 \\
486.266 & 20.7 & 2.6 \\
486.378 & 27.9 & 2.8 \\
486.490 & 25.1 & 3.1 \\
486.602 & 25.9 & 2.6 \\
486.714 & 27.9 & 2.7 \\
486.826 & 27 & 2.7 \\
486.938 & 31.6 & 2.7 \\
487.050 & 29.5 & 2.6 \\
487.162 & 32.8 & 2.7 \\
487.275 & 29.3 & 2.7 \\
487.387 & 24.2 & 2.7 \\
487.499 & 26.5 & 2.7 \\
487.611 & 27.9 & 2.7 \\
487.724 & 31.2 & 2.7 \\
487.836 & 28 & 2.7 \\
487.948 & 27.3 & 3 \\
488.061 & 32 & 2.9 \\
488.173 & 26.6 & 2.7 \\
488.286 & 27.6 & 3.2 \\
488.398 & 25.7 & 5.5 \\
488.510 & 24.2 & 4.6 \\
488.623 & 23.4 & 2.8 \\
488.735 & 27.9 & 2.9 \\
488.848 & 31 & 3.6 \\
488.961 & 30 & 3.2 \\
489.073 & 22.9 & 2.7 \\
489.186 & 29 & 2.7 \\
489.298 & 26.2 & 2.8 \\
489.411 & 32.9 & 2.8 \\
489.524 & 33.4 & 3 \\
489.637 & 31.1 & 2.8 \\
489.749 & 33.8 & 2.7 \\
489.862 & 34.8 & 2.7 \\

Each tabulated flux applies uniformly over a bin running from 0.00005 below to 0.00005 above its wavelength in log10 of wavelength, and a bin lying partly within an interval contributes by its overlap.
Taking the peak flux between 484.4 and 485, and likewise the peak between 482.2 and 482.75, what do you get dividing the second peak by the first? 1.05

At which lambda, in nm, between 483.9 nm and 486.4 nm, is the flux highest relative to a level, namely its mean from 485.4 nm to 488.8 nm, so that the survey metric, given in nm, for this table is 484.032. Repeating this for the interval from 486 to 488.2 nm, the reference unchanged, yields 487.162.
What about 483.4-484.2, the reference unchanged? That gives 484.032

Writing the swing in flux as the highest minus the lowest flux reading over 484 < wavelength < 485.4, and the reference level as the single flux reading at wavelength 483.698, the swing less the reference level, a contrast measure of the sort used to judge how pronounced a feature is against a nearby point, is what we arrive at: -18.1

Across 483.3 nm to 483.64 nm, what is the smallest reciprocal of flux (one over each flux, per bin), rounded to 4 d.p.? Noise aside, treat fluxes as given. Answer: 0.0296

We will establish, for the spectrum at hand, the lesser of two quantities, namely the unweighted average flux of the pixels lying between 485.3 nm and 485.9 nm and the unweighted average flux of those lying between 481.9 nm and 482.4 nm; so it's 23.8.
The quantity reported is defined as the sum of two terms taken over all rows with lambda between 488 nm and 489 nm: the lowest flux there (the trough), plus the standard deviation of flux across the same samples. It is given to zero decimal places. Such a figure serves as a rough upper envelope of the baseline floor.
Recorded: 26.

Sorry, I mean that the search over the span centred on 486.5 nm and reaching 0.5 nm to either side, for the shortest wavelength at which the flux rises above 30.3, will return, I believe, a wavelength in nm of 486.938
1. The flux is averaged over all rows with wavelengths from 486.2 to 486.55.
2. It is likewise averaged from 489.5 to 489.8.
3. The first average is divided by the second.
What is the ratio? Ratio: 0.75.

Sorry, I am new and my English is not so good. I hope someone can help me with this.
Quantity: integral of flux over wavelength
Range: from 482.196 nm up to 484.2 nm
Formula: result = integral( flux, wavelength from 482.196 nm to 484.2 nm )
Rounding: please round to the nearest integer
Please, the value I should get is 59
